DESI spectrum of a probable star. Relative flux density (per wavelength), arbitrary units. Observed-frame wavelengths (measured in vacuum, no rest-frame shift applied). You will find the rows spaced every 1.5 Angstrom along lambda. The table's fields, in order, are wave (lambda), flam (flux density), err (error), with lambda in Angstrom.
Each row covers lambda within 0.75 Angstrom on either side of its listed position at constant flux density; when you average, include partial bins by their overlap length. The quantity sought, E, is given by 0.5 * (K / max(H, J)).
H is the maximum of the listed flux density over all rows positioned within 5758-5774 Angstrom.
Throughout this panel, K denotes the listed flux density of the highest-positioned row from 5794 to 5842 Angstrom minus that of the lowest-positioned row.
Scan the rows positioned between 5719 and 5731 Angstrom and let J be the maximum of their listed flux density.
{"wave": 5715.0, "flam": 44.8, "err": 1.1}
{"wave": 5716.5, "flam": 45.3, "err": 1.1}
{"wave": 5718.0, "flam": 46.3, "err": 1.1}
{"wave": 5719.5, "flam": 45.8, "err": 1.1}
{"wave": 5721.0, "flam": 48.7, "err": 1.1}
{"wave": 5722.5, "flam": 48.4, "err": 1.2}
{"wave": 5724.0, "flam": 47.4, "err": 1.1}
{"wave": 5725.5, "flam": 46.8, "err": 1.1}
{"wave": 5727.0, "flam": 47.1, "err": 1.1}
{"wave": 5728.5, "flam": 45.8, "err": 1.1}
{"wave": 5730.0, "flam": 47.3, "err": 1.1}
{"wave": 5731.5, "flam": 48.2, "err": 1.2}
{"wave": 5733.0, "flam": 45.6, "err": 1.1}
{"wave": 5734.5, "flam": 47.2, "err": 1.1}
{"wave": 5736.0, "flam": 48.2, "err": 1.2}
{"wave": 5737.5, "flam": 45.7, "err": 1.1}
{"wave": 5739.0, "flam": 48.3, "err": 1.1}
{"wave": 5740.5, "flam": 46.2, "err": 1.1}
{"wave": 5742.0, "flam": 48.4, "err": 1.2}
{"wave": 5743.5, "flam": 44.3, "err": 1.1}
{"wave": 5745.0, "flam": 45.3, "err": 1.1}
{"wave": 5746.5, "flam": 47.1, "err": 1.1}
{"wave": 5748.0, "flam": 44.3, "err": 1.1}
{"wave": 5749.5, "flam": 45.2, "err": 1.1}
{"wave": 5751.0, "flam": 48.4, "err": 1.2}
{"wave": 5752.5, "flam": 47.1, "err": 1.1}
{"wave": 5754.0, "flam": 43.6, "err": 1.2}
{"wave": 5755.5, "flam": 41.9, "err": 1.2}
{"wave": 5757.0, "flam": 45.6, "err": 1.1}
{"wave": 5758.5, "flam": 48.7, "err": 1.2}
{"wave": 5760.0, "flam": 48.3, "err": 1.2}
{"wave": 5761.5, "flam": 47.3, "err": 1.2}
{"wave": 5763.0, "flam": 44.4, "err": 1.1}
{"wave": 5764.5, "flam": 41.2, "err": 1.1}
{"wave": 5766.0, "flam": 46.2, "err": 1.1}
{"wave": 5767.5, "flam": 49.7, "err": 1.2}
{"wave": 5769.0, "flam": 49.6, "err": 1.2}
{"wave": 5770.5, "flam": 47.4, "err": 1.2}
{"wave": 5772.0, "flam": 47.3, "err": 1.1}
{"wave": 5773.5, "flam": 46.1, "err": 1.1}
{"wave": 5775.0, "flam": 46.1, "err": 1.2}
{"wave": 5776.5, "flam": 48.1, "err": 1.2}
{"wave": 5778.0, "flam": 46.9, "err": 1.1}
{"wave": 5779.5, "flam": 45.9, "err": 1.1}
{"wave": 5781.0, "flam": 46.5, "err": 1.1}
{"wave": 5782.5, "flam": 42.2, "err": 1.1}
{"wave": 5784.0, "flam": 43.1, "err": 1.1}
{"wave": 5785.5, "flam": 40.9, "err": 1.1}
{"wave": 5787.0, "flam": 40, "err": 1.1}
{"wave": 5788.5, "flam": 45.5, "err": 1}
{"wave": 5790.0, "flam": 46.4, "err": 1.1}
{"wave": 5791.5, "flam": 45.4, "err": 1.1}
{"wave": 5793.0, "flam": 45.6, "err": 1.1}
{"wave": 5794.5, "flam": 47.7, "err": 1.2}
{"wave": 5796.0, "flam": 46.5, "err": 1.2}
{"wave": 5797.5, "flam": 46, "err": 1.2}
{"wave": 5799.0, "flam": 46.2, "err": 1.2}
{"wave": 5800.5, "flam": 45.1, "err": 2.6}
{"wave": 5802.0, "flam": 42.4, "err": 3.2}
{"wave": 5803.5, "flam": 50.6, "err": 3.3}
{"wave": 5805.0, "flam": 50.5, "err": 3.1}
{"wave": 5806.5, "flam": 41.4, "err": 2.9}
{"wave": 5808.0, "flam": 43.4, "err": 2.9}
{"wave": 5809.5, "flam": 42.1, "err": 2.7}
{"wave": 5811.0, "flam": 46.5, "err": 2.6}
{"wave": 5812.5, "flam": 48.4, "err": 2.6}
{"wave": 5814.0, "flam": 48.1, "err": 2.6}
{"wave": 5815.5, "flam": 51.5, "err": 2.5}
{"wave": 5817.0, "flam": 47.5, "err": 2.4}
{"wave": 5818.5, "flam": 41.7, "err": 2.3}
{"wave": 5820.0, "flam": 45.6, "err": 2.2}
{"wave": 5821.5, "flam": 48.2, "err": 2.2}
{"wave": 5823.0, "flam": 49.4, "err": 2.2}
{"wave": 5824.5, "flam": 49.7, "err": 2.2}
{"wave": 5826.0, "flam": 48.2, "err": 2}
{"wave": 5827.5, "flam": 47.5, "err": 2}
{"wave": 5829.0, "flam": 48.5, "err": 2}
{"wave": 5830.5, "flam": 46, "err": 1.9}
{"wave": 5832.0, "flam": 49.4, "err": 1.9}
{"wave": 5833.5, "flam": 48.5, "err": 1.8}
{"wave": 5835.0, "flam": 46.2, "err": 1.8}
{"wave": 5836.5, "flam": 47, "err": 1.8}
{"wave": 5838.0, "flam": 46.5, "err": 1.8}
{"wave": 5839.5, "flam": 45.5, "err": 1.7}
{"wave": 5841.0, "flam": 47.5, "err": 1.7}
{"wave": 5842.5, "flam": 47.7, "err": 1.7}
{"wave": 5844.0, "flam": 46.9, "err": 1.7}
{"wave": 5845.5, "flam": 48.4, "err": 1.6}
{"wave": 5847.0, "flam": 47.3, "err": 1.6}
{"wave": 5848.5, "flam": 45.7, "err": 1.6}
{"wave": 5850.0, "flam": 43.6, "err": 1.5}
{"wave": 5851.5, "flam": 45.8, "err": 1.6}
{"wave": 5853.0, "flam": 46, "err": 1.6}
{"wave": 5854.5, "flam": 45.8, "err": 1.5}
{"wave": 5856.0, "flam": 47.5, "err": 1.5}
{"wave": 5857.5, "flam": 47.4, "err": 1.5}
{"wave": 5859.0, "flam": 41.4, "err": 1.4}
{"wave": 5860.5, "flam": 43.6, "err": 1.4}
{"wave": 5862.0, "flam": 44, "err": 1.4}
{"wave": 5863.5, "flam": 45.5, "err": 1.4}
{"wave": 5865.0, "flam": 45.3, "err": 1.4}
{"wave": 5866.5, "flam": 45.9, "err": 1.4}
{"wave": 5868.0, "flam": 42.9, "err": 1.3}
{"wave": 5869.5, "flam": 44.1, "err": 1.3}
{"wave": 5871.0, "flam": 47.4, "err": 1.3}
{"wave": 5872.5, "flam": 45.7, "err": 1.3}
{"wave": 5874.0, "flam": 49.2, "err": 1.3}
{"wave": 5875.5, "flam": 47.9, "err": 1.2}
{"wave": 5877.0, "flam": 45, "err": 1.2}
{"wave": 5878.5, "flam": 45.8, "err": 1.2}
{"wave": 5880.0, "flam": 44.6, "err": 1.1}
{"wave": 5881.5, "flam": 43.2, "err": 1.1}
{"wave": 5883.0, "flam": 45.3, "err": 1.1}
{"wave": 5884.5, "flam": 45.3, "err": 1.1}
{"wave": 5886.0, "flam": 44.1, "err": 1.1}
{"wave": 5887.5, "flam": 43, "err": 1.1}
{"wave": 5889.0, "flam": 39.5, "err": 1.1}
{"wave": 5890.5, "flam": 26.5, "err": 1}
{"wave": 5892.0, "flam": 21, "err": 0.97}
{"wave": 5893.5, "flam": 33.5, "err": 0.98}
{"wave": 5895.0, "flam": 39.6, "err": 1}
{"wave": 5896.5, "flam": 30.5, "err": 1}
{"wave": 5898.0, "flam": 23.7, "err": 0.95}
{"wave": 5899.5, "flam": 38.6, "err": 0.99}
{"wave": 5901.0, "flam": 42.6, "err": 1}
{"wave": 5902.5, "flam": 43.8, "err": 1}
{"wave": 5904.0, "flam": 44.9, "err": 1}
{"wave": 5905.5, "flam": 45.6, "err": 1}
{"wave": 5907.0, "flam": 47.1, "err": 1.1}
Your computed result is 0.00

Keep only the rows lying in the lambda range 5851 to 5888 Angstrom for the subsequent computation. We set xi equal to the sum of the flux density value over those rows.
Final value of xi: 1132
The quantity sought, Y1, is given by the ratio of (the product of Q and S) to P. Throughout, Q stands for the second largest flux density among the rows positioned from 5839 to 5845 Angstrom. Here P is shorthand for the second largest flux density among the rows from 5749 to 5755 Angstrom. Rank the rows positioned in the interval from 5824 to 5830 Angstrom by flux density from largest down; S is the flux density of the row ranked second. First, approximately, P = 47.1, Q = 47.5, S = 48.5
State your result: 48.9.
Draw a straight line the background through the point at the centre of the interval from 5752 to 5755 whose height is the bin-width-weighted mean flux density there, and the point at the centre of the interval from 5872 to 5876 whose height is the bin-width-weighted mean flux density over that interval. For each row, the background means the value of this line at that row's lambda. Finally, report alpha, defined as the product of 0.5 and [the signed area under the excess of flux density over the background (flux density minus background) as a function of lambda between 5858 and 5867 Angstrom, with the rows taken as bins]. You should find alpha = -14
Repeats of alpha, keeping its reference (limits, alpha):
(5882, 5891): -31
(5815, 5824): 4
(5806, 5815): -4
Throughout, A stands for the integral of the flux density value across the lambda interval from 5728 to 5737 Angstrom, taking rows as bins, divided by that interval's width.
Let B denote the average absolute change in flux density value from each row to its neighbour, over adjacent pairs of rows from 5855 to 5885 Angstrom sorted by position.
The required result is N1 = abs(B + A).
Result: 48.8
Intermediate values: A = 47.0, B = 1.8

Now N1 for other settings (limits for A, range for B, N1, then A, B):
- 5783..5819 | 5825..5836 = 47.3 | 45.5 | 1.8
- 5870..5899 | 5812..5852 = 41.9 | 40.1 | 1.8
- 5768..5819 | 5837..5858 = 47.0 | 45.9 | 1.1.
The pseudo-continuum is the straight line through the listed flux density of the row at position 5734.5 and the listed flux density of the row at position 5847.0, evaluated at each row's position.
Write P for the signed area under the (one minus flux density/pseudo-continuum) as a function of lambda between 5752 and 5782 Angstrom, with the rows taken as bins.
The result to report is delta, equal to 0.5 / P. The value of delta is 0.9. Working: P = 0.6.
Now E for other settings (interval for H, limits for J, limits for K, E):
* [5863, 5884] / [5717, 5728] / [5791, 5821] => 0.00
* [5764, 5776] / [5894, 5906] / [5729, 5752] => 0.01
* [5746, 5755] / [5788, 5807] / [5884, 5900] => -0.07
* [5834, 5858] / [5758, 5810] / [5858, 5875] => 0.08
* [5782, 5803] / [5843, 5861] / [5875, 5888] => -0.05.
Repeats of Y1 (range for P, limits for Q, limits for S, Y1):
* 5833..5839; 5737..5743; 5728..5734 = 48.6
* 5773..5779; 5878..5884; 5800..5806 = 48.8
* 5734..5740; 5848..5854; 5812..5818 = 46.0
